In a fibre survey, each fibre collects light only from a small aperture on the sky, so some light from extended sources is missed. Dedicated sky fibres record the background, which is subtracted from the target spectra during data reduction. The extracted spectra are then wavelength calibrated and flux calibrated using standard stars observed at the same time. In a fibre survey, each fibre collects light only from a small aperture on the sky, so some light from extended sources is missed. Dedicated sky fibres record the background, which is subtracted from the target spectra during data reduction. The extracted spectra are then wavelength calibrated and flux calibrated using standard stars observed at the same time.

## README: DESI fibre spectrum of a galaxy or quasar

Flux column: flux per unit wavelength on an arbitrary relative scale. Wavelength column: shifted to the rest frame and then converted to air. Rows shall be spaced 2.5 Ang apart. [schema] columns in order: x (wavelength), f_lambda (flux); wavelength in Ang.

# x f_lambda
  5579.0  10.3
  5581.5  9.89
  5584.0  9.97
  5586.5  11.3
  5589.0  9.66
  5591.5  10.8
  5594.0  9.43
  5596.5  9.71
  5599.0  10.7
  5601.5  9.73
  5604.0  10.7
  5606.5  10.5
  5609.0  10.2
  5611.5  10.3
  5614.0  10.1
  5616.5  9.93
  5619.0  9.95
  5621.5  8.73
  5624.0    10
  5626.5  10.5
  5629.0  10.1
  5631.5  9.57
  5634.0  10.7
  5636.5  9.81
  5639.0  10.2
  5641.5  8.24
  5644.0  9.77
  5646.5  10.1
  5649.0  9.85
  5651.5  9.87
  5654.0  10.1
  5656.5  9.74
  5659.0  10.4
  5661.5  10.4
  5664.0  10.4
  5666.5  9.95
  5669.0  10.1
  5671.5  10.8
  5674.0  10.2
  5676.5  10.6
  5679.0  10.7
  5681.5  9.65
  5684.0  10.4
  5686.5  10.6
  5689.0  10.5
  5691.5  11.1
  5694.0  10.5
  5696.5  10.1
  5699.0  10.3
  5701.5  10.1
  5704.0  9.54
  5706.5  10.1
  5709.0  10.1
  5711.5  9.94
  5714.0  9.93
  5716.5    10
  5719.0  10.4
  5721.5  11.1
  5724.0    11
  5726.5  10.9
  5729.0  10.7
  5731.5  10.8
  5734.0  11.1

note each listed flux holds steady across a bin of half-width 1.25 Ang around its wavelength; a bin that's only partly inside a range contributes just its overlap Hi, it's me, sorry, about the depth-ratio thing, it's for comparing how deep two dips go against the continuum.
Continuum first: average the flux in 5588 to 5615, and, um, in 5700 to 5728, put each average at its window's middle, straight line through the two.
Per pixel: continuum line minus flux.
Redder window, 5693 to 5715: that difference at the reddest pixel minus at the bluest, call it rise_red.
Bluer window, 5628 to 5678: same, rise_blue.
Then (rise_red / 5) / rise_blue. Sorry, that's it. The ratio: -0.26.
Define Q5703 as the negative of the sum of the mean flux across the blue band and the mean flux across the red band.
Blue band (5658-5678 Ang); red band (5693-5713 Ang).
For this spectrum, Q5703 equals -20.4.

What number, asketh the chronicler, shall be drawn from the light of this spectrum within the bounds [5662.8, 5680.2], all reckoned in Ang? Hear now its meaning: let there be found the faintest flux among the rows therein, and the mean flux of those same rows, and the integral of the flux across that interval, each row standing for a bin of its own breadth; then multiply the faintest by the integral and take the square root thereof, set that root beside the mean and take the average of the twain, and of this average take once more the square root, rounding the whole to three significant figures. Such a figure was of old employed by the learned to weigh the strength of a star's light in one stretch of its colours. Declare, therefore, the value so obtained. 5.14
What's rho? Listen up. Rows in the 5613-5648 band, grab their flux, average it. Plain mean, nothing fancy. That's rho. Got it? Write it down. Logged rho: 9.8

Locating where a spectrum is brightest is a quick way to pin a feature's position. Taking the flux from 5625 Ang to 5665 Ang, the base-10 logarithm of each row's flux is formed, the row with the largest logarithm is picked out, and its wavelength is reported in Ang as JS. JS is 5634.0 Ang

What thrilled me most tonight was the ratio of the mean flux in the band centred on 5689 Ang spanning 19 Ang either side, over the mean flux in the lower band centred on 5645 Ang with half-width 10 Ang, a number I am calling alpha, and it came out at 1.06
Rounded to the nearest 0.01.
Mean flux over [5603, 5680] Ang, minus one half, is 9.58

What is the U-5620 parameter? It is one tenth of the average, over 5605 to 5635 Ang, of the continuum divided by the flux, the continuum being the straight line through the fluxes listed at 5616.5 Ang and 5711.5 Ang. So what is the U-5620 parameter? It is 0.099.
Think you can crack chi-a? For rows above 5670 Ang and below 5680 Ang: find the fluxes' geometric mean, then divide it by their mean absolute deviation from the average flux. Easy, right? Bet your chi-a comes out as 56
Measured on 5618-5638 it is 24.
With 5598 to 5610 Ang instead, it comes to 32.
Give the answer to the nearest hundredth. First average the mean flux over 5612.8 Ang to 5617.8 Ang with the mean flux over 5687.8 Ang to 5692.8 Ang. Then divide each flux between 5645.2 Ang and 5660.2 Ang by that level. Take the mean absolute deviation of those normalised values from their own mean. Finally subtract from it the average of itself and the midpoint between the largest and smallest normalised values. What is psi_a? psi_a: -0.47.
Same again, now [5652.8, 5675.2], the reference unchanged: -0.48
